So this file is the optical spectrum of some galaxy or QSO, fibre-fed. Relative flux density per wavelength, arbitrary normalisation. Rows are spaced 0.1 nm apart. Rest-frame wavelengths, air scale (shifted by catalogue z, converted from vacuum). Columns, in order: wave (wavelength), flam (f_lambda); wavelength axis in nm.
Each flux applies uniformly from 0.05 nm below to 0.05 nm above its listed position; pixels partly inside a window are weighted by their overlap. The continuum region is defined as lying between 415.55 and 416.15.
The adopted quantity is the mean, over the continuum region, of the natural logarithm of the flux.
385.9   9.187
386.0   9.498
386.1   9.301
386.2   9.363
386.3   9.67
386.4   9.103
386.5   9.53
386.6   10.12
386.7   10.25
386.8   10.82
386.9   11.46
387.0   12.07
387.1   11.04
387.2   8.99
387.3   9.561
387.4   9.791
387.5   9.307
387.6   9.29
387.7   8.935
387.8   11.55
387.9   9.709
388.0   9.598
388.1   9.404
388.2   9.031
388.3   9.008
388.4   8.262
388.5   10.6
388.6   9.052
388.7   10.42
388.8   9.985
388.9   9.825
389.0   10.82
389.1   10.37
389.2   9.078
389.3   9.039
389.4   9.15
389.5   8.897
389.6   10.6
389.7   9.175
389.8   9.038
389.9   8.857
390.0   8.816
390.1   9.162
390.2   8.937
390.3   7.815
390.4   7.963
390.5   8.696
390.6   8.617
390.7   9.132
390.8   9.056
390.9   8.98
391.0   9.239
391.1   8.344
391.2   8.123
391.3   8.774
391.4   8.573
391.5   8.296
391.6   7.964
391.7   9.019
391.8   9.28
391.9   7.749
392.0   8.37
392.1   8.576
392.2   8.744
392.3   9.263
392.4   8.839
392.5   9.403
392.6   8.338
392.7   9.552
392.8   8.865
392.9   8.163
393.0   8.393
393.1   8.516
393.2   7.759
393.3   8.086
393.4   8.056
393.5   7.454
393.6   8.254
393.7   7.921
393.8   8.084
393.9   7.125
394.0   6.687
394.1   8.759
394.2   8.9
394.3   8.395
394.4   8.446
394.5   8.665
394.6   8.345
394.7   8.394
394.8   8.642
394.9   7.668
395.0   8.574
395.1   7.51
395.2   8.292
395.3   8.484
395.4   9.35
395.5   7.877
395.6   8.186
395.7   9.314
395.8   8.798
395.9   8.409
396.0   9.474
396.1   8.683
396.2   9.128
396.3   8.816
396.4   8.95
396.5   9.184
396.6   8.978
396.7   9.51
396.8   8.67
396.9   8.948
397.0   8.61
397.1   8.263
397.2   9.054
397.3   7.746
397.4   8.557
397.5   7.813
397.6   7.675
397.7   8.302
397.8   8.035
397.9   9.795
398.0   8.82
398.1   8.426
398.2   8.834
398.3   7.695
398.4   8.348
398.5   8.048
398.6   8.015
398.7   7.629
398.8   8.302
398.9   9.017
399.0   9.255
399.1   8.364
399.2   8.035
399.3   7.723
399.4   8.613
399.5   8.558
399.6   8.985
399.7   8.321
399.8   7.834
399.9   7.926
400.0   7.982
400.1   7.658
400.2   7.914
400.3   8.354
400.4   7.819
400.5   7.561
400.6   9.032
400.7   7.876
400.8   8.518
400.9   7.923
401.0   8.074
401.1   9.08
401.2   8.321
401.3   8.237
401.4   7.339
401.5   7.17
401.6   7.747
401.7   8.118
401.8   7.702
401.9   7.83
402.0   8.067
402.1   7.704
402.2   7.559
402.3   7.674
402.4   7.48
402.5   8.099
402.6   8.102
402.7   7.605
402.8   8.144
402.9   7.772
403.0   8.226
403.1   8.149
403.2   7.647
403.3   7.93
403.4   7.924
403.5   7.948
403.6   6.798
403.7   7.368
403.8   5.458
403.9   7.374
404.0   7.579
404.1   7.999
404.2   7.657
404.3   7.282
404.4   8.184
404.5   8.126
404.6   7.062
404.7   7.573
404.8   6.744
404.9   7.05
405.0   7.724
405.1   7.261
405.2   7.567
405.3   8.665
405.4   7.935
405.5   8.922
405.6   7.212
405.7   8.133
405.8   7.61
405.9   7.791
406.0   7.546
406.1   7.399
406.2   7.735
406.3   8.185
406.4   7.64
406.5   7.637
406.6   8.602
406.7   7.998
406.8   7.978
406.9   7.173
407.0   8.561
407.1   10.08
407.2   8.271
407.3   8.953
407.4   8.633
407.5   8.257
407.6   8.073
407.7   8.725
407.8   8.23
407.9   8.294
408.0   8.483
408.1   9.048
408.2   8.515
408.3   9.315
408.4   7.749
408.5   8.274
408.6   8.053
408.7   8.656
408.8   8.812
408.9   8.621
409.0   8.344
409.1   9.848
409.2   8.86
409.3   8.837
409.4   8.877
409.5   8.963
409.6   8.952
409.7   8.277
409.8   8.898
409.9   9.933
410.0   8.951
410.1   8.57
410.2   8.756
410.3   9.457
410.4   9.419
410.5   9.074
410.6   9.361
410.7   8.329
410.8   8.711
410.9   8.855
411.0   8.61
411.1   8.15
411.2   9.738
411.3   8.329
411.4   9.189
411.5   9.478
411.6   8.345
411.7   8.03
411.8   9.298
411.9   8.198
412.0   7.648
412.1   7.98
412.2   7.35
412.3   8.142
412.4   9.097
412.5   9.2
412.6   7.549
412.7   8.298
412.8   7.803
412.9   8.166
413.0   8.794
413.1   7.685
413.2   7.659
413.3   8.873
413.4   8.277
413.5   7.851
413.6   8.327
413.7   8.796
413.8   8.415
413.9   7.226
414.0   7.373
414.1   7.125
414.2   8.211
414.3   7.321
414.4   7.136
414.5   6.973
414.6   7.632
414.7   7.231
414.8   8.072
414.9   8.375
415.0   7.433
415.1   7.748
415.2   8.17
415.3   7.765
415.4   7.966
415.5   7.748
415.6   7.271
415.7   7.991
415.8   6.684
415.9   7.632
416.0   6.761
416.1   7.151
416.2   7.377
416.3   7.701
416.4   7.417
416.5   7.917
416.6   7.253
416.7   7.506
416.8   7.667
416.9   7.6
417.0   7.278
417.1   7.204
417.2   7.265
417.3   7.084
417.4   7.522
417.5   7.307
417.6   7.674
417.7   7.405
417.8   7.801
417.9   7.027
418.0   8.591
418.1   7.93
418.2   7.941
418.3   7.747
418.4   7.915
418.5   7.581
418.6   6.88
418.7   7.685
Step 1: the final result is 1.98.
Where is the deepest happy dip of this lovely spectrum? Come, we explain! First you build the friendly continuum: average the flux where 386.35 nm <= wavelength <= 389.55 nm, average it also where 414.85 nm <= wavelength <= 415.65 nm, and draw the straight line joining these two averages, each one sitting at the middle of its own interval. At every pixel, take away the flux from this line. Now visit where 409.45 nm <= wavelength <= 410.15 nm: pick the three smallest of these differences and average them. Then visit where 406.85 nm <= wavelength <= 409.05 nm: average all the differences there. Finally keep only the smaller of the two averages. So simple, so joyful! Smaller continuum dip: -1.1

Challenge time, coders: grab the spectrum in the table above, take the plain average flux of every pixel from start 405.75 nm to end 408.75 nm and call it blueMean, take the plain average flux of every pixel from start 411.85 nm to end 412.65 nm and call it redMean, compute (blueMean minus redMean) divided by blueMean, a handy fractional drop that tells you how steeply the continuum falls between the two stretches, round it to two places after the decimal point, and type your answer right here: 0.01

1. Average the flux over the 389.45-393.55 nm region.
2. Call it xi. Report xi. 8.7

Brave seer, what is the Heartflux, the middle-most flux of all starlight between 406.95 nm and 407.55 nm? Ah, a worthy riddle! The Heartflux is 8.60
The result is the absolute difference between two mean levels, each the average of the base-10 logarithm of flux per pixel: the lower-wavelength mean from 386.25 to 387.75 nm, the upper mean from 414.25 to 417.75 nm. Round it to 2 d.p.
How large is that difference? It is 0.12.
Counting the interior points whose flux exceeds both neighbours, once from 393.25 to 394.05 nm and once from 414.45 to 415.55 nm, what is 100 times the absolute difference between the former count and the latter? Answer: 200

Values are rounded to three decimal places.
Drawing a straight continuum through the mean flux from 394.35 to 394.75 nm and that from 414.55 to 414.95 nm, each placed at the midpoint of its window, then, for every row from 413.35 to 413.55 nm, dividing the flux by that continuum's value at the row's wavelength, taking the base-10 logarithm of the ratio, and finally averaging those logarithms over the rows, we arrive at 0.011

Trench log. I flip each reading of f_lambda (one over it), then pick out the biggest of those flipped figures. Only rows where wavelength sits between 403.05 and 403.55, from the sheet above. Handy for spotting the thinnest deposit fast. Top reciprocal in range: 0.131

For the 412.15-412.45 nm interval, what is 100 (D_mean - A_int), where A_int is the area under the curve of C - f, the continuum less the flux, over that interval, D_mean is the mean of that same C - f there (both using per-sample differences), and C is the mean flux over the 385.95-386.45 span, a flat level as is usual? 83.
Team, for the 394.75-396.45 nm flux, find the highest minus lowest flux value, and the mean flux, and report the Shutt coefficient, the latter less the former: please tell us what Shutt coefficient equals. 6.6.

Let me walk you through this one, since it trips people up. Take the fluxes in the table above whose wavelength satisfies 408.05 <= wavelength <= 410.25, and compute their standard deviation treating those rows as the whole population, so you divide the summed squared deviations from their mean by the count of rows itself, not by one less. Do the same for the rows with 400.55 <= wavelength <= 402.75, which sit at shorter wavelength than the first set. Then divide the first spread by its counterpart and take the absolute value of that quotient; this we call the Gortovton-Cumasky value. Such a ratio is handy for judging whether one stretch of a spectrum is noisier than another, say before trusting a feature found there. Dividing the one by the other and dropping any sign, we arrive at 1.06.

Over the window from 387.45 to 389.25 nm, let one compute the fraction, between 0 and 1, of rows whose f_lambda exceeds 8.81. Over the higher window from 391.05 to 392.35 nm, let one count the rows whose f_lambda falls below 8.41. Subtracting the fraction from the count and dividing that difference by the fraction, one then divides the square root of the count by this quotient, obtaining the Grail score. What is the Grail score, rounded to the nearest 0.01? 0.46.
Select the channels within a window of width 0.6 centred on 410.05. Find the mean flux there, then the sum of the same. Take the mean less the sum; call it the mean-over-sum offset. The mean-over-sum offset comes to -45.5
